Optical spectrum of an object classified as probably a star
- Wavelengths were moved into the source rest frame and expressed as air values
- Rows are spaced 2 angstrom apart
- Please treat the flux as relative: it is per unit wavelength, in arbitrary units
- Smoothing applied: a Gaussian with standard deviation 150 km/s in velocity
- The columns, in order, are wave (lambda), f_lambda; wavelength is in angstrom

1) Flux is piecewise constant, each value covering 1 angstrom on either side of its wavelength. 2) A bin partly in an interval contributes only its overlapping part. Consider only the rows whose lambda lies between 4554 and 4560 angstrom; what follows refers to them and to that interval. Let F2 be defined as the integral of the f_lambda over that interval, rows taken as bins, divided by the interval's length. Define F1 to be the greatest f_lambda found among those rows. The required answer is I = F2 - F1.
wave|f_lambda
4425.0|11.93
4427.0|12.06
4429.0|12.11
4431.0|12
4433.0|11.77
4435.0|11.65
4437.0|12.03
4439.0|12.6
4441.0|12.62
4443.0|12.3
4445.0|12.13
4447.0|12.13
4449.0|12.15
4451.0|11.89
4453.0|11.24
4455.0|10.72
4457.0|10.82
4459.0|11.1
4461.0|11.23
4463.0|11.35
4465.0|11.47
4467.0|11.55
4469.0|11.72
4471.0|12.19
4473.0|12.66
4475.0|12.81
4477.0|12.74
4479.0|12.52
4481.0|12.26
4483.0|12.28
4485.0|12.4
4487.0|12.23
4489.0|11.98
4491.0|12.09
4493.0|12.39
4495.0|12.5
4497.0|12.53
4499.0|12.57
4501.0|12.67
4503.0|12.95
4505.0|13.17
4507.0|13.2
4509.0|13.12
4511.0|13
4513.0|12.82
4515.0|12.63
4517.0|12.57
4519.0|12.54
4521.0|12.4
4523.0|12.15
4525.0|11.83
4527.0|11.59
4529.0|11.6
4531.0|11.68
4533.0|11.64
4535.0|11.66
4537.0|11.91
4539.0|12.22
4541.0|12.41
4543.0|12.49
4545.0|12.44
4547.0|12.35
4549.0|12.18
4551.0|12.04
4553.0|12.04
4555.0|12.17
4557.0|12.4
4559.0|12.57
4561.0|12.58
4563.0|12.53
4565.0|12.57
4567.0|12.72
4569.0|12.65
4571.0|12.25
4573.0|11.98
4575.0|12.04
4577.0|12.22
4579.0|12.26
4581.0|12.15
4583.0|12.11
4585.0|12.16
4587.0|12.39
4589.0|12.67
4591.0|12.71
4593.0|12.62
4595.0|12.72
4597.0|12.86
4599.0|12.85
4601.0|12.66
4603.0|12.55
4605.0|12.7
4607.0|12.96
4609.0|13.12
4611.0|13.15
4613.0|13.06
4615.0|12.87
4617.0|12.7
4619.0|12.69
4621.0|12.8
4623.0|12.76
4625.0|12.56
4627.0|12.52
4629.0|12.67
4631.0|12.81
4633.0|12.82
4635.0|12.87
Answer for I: -0.19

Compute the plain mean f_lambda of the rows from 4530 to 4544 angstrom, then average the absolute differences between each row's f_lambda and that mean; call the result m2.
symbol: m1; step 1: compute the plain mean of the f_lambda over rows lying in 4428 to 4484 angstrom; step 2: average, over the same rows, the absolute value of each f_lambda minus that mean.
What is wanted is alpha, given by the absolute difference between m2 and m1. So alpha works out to 0.16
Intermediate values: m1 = 0.5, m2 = 0.32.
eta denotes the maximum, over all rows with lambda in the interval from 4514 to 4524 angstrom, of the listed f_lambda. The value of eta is 12.63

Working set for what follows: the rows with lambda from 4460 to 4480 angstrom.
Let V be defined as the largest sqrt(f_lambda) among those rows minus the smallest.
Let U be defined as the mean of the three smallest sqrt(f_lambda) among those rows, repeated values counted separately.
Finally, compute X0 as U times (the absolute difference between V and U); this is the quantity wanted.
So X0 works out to 10.6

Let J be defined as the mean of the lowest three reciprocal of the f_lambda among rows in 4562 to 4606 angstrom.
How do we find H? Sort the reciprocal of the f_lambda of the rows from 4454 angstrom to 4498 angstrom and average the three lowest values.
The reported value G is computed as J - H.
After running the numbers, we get -0.0004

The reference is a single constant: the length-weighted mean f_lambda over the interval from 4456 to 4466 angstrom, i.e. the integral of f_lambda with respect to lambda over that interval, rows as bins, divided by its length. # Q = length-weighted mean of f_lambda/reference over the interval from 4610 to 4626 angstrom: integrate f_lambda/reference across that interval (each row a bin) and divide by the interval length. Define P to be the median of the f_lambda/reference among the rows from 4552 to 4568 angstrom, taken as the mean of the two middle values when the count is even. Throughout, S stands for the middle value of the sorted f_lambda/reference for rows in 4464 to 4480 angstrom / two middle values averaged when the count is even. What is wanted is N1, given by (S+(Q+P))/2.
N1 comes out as 1.69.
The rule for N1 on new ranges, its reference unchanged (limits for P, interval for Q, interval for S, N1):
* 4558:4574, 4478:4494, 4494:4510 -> 1.68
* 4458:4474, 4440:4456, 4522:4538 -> 1.57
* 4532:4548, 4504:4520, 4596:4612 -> 1.70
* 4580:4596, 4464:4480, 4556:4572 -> 1.67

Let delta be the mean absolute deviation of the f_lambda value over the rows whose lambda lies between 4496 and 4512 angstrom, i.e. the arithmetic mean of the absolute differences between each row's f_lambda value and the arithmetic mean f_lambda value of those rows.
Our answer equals 0.23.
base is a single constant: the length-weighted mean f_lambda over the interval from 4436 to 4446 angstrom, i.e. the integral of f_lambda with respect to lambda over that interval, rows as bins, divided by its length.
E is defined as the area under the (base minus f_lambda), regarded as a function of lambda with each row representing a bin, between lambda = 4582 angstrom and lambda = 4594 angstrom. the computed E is -1.3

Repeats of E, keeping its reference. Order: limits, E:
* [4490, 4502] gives -1.5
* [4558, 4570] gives -3.2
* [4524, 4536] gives 8.0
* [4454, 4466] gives 14.7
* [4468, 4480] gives -1.2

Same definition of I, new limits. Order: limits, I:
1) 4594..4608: -0.20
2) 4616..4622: -0.07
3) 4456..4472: -0.76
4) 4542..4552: -0.19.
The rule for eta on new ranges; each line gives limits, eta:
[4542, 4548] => 12.49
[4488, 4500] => 12.57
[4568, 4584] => 12.65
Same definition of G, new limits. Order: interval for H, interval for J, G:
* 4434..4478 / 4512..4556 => 0.0004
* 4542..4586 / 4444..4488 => -0.0005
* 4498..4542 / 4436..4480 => 0.0025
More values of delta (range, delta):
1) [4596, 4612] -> 0.17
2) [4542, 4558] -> 0.16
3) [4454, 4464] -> 0.22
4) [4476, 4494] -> 0.17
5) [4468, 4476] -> 0.39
